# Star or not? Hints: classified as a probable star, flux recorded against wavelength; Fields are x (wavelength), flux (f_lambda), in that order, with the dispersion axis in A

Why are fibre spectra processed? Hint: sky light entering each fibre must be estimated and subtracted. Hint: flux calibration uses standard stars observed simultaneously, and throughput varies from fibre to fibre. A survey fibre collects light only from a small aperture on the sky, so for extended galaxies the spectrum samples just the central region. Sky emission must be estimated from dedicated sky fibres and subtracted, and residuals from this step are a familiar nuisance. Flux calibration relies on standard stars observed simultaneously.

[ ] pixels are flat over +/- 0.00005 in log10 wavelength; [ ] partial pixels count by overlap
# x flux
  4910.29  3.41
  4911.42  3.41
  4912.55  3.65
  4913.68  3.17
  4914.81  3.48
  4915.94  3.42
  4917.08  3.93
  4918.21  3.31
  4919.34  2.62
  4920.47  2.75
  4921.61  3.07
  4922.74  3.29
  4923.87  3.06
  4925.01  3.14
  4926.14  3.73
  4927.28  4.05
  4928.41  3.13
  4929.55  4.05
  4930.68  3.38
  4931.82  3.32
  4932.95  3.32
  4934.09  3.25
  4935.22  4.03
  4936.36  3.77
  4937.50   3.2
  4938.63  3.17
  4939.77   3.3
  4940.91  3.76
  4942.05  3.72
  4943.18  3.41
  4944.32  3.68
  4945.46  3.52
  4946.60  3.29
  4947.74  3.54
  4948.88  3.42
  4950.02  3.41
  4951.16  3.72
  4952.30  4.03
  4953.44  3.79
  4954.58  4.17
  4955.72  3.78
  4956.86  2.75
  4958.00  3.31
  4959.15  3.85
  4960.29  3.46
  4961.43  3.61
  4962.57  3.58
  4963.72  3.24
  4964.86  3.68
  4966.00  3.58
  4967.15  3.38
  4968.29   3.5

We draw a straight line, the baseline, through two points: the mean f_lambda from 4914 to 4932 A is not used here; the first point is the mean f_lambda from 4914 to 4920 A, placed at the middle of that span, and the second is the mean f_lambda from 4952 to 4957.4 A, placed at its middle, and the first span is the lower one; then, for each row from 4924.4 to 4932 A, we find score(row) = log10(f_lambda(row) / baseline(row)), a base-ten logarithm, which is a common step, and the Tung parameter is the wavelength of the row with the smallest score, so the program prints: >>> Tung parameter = 4928.41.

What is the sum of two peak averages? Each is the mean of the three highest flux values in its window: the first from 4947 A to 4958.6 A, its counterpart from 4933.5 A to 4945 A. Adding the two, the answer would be 7.85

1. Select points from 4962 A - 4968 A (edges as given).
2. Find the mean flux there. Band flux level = 3.49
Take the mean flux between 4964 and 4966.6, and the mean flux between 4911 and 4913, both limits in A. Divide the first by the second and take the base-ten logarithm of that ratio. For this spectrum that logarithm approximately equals 0.01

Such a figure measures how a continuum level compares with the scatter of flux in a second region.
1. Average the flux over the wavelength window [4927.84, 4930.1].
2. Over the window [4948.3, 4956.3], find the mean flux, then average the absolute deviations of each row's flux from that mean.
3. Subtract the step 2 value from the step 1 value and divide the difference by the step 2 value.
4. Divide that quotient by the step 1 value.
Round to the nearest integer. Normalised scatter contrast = 5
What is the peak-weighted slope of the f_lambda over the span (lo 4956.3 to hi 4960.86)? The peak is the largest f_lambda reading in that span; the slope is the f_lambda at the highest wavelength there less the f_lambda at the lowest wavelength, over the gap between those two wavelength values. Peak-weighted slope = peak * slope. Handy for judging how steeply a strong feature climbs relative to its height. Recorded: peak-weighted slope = 0.80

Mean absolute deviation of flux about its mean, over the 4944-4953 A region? 0.175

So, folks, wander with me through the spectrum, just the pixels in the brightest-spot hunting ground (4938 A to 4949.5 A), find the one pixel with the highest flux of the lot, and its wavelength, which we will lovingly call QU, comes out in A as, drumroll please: 4940.91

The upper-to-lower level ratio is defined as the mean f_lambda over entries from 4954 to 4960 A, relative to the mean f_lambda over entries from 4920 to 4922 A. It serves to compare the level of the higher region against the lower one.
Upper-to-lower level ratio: 1.23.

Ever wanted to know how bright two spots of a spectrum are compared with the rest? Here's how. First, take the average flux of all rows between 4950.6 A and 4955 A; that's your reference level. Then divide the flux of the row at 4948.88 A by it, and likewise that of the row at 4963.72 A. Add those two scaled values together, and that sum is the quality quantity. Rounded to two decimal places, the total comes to 1.70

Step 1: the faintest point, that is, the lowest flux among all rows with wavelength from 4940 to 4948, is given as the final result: 3.29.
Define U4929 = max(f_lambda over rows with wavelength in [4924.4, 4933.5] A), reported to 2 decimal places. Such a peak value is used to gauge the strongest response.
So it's 4.05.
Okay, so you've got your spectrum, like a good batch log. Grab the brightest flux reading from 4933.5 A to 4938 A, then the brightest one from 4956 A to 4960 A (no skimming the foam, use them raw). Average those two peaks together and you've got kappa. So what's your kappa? 3.94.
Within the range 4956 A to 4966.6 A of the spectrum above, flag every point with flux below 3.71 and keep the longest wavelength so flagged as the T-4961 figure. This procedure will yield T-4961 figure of 4966.00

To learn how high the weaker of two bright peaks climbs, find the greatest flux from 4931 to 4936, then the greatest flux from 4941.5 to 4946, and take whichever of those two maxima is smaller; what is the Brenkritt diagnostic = 3.72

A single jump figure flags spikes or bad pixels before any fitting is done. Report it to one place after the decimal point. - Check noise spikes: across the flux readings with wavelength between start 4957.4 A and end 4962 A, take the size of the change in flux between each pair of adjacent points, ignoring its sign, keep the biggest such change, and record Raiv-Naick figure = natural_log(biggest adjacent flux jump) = -0.6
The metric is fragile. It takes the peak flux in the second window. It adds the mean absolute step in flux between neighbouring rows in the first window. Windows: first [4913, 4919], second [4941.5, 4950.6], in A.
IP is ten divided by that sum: 2.44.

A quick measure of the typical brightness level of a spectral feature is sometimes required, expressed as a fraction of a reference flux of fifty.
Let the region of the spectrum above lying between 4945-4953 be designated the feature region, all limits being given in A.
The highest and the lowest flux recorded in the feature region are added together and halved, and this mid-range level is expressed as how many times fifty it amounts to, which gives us 0.0732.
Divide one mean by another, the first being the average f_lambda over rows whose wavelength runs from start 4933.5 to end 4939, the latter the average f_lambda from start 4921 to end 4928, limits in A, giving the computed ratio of 1.03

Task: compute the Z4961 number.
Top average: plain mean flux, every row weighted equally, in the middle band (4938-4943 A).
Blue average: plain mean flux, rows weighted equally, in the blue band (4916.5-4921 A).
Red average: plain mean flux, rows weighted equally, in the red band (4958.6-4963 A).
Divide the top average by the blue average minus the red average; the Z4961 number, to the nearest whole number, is -7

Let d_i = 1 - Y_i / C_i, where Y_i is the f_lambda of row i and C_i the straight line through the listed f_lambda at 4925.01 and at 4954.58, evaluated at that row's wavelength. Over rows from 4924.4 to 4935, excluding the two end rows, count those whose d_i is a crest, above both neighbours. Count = 1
